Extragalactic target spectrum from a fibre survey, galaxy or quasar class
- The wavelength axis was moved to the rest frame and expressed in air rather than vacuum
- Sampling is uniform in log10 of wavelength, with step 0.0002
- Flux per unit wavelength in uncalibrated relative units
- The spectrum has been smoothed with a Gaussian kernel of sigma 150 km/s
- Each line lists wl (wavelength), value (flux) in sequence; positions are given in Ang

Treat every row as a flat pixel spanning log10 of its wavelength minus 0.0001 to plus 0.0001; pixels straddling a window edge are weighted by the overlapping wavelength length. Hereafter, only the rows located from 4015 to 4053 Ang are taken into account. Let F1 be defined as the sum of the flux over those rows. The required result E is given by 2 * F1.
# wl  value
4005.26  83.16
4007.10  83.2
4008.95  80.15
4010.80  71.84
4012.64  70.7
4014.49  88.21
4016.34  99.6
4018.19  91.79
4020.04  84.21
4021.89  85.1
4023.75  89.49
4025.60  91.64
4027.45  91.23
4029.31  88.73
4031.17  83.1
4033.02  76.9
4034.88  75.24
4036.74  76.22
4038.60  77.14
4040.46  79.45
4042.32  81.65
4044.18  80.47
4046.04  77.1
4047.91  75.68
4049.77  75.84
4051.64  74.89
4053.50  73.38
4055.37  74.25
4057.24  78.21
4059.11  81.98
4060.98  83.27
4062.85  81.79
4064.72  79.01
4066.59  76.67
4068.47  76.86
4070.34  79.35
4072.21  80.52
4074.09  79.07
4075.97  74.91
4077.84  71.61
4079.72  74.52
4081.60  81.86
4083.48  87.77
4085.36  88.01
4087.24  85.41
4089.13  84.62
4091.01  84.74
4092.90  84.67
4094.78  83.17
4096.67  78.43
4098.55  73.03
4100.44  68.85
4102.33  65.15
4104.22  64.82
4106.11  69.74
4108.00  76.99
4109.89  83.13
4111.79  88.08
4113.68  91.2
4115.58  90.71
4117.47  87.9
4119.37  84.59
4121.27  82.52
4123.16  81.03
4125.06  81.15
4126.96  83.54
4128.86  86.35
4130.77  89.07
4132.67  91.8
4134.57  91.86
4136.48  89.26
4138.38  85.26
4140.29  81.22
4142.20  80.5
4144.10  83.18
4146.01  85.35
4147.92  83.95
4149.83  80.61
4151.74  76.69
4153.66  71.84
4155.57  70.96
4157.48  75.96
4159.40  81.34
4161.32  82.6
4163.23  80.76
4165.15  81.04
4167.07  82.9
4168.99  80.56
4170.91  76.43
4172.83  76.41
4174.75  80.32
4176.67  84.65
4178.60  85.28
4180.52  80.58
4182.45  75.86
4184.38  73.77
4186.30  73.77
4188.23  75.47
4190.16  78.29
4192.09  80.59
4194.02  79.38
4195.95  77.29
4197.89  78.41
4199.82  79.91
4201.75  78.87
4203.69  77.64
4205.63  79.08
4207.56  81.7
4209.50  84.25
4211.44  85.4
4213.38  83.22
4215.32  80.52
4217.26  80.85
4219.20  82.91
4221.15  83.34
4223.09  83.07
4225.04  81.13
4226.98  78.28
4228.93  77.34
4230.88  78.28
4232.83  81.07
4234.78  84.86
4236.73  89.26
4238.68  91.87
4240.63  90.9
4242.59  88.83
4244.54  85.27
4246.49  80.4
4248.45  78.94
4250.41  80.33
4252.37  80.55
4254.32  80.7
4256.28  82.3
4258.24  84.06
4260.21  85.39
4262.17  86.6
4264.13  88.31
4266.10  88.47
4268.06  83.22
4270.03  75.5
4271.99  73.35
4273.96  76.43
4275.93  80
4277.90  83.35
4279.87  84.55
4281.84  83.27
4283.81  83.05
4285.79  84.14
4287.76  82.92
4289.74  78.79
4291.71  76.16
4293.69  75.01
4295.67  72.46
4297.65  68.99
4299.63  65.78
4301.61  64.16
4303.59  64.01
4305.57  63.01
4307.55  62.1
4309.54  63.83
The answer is 3311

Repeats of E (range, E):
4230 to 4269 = 3379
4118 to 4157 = 3321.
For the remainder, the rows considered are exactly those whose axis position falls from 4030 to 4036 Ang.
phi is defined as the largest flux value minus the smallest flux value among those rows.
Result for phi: 7.9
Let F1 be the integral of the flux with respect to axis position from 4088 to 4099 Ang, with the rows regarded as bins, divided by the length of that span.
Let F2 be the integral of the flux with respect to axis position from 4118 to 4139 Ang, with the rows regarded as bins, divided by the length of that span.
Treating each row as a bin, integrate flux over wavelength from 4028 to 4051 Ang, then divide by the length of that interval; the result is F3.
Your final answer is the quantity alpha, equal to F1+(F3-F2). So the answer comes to 75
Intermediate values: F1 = 81.9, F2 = 86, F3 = 79.1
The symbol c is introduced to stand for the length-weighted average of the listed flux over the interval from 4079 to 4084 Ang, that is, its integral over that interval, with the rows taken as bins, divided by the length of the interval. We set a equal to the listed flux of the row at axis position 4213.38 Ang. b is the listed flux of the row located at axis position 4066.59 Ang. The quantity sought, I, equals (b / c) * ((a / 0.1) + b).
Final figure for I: 859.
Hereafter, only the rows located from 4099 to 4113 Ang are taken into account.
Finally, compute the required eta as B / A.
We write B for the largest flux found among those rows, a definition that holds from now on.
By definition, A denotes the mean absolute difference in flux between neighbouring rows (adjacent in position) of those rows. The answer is 19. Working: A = 4.5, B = 88.08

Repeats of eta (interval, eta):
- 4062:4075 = 47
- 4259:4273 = 29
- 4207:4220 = 47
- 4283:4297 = 40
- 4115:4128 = 45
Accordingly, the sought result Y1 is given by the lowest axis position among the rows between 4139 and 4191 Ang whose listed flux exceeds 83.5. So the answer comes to 4146.01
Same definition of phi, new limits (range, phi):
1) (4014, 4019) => 11.4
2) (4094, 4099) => 10.1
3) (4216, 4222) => 2.5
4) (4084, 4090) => 3.4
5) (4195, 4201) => 2.6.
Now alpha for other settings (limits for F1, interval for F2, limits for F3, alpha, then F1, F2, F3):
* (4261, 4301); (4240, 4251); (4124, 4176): 77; 79.4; 84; 81.9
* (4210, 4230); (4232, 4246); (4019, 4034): 81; 81.6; 87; 86.3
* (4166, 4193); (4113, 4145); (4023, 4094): 73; 78.9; 86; 80.4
